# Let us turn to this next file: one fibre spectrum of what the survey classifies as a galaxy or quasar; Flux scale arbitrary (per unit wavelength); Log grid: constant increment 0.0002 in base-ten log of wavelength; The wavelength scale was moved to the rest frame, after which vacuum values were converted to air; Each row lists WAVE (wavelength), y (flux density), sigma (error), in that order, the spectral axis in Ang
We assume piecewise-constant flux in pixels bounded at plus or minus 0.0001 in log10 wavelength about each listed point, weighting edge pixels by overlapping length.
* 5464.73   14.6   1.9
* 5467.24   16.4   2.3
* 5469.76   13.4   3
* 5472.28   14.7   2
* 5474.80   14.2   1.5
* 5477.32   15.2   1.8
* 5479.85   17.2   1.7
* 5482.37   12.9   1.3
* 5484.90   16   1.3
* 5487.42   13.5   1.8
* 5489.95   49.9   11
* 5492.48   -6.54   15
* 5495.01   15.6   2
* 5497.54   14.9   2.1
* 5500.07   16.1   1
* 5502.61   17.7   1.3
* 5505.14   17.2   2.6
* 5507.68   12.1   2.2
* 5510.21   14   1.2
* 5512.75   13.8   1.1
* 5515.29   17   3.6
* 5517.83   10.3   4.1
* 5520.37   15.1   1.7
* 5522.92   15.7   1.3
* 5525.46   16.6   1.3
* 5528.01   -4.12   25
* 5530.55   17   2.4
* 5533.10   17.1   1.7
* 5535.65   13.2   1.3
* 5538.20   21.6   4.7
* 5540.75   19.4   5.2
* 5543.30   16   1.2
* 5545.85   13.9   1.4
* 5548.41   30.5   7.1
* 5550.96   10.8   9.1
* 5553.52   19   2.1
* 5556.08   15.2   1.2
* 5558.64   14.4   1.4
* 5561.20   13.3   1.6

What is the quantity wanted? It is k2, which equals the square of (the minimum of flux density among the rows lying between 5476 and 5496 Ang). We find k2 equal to 43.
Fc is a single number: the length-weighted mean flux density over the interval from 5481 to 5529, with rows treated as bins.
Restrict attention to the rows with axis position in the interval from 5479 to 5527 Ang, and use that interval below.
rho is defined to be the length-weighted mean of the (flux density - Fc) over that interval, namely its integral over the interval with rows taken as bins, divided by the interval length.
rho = 0.9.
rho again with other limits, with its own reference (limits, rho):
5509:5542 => -0.4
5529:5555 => 2.9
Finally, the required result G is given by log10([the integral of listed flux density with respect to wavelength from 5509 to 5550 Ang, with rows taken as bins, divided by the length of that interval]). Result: 1.188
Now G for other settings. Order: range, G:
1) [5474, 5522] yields 1.193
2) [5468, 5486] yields 1.171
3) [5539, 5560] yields 1.243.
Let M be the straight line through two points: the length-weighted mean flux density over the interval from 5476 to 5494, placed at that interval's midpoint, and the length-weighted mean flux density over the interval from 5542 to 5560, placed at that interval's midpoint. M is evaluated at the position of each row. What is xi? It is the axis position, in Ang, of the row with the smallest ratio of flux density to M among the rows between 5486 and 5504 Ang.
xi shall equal 5492.48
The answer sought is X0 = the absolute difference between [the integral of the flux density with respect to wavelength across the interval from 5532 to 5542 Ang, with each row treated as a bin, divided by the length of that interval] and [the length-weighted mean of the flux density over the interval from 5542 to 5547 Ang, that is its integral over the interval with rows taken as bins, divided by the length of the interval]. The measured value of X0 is 2.8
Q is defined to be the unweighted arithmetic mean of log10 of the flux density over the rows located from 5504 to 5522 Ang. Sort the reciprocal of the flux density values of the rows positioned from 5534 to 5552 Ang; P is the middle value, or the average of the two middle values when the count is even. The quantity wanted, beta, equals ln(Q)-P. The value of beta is 0.074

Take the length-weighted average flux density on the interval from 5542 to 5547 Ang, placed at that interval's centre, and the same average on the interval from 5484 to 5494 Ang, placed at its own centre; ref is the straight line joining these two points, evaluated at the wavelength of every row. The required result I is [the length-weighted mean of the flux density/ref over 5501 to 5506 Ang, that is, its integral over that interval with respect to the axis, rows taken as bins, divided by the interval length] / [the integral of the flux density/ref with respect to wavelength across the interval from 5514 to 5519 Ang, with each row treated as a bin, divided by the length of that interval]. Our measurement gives 1.2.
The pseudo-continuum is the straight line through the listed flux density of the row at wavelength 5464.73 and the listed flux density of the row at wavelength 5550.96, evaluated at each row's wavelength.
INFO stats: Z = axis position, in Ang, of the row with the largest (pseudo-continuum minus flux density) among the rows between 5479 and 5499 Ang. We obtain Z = 5492.48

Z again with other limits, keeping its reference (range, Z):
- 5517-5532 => 5528.01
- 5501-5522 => 5517.83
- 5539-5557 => 5550.96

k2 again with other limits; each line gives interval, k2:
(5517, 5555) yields 17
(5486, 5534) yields 43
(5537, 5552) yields 117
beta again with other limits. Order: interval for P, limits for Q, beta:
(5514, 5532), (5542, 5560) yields 0.132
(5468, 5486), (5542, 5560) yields 0.124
